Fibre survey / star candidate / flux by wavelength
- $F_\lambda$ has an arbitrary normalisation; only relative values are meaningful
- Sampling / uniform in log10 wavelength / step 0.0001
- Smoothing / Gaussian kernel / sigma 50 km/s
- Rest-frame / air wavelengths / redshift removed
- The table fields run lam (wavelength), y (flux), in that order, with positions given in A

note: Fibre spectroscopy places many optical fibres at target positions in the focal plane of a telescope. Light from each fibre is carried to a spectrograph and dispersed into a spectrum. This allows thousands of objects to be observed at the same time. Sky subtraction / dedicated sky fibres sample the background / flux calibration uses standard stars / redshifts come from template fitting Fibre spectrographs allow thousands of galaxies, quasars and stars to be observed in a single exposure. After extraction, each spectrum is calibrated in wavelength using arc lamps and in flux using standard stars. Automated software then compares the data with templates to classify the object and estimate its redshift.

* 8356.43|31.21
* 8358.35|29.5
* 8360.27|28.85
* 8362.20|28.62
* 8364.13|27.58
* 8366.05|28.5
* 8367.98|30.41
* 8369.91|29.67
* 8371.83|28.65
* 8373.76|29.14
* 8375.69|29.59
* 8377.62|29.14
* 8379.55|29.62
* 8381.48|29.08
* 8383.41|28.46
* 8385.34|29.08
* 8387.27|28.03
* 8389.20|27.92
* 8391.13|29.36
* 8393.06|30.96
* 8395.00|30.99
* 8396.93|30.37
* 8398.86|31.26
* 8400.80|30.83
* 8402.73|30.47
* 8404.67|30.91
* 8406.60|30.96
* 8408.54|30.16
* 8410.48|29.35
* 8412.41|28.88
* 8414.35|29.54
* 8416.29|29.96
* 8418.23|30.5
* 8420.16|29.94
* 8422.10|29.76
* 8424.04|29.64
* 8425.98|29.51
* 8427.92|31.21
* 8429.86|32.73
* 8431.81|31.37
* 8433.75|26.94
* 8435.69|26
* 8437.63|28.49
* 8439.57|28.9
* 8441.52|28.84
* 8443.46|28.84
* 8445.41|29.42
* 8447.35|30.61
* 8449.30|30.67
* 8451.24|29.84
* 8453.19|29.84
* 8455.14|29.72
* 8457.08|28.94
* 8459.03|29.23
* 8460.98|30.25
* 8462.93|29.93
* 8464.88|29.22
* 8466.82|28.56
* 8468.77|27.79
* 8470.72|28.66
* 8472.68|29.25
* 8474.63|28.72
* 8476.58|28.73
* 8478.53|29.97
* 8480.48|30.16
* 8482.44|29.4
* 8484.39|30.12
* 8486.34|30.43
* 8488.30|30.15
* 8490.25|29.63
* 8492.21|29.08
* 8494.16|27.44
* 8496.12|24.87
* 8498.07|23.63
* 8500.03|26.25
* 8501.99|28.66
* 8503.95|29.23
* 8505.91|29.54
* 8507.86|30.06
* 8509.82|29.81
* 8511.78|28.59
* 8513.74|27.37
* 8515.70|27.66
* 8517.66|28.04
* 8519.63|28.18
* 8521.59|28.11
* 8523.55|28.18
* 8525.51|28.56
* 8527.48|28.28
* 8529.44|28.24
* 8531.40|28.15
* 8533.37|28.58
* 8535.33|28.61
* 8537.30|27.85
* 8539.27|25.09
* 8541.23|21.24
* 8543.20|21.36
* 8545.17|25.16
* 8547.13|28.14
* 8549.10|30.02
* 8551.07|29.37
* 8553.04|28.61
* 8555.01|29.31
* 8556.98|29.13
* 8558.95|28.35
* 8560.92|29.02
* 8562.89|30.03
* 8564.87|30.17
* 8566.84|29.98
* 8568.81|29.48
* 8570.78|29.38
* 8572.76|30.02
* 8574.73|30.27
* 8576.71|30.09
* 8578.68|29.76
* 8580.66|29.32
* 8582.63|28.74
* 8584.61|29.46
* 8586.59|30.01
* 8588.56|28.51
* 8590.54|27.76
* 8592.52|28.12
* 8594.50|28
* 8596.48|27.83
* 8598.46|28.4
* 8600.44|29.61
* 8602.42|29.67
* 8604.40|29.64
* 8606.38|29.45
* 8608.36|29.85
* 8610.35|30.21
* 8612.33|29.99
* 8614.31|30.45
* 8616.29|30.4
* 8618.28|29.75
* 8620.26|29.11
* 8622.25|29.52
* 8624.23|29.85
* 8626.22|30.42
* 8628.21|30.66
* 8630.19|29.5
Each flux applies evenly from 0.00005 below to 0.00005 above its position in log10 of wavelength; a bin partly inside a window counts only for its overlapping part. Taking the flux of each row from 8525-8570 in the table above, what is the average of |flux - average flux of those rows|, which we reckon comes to 1.7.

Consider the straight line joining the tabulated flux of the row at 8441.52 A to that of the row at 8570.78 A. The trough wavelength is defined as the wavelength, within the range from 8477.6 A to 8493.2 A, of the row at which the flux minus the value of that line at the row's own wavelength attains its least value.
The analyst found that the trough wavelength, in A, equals 8492.21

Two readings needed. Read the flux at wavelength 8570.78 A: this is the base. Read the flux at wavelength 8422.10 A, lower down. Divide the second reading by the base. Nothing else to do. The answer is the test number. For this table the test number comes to 1.01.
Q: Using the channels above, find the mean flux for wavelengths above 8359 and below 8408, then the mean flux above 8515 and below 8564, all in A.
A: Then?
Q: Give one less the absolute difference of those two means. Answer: -0.8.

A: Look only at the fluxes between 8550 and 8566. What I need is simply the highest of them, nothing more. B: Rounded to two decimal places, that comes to 30.17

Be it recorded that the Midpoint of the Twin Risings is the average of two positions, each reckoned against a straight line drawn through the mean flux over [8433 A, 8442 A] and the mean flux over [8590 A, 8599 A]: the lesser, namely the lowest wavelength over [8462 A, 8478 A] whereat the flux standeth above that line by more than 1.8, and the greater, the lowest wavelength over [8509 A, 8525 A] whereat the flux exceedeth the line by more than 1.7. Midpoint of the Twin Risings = 8486.4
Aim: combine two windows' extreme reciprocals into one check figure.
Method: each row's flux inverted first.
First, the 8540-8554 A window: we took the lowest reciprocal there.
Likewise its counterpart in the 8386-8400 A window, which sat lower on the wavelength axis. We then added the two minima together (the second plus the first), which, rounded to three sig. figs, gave 0.0653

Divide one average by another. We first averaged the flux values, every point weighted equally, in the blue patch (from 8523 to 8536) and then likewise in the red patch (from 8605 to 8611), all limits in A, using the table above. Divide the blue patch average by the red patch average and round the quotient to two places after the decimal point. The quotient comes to 0.95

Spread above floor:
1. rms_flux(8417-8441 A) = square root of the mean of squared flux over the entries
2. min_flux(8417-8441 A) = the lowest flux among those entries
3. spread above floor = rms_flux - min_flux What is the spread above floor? 3.6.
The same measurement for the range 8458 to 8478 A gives 1.3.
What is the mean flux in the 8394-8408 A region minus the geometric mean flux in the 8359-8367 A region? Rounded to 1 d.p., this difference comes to 2.4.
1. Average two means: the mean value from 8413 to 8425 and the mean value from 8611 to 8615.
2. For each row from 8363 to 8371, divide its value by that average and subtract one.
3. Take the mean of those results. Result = -0.034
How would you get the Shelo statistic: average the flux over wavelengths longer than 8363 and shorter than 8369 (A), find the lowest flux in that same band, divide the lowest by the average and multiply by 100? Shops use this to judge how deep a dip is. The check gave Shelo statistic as 95.7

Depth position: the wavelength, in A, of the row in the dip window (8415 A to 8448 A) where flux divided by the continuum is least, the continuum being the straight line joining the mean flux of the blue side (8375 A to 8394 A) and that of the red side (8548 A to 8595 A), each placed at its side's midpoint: 8435.69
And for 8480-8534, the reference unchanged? 8498.07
